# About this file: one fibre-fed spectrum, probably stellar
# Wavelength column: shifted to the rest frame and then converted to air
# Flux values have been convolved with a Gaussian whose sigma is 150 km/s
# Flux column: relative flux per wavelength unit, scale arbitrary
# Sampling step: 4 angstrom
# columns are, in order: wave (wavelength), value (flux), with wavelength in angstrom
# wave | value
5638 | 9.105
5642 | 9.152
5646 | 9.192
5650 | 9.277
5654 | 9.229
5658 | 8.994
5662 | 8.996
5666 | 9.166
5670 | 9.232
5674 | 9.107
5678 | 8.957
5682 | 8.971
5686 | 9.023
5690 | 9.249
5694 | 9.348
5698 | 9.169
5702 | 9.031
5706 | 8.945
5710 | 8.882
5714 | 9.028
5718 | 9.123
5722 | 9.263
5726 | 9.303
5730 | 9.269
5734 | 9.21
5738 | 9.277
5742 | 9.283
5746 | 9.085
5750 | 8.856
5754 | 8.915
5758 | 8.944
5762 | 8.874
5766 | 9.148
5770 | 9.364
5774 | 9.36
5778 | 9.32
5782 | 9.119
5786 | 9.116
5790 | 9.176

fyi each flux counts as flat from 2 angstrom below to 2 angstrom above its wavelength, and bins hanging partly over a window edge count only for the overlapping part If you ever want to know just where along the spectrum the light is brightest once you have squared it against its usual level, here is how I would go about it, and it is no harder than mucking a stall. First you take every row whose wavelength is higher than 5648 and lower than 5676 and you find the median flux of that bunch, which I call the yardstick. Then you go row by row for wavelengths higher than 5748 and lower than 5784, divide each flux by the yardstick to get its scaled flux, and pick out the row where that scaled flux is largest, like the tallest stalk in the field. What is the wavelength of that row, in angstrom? 5770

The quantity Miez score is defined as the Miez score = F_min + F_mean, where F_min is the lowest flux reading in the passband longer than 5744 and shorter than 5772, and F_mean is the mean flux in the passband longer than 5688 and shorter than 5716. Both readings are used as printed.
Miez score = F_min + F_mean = 17.9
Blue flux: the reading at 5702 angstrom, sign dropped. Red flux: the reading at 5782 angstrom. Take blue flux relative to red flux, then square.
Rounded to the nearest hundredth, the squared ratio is 0.98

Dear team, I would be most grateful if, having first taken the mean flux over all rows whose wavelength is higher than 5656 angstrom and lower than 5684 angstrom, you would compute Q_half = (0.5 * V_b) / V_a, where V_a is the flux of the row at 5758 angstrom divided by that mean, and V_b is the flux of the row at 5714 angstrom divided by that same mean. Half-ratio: 0.505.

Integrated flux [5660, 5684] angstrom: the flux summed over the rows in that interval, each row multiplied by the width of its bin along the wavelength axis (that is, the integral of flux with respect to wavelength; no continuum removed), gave 217.7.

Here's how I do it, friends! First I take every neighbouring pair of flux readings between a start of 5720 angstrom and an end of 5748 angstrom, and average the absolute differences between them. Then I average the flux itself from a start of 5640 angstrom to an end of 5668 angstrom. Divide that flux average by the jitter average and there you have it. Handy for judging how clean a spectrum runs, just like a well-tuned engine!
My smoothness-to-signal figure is 136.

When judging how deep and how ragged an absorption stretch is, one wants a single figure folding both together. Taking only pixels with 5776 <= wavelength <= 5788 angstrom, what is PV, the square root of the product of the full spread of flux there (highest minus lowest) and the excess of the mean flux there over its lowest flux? 0.12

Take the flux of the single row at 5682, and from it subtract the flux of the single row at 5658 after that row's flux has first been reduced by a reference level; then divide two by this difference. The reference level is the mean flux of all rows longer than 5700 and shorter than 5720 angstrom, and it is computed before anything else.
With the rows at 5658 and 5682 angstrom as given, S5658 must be 0.223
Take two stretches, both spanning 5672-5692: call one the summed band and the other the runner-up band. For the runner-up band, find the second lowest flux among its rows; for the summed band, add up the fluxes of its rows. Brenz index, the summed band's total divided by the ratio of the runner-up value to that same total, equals 229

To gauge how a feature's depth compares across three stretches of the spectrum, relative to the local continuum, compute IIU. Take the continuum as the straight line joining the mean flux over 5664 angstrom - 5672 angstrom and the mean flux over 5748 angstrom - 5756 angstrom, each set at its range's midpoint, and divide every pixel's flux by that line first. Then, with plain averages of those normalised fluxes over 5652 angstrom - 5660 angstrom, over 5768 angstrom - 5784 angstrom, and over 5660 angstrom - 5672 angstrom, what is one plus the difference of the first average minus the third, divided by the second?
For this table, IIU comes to 0.994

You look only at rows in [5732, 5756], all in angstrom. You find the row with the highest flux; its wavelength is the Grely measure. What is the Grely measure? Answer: 5742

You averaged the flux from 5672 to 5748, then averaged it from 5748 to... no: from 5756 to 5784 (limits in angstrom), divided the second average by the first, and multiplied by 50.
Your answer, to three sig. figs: 50.2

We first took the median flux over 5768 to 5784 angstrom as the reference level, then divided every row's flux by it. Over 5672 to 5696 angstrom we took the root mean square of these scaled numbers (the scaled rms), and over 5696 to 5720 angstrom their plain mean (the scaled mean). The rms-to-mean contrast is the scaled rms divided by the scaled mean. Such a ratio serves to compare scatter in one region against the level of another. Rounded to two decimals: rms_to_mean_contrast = 1.01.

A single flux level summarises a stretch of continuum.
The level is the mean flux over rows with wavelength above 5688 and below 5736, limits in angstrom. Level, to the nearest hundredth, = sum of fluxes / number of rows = 9.15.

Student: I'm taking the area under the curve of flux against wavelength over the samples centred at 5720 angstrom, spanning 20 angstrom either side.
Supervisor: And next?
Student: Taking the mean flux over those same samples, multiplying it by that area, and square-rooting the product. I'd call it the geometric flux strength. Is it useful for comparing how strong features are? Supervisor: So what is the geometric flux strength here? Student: 57.8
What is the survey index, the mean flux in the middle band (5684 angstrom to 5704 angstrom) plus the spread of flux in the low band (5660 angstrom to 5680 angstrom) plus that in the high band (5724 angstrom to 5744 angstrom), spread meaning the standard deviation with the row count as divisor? 9.30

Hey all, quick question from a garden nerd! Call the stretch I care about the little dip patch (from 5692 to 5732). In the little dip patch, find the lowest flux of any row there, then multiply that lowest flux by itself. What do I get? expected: 78.9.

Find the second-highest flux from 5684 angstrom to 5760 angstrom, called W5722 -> 9.303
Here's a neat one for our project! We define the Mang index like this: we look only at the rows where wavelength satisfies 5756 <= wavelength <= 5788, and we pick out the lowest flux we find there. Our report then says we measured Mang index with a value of 8.874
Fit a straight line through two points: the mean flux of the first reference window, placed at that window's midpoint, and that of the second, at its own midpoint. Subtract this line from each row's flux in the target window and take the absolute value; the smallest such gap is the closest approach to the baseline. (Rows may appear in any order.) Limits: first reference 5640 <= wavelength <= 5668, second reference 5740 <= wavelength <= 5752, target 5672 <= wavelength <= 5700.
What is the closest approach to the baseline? 0.02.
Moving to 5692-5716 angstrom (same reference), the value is 0.06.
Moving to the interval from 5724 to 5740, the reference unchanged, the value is 0.13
